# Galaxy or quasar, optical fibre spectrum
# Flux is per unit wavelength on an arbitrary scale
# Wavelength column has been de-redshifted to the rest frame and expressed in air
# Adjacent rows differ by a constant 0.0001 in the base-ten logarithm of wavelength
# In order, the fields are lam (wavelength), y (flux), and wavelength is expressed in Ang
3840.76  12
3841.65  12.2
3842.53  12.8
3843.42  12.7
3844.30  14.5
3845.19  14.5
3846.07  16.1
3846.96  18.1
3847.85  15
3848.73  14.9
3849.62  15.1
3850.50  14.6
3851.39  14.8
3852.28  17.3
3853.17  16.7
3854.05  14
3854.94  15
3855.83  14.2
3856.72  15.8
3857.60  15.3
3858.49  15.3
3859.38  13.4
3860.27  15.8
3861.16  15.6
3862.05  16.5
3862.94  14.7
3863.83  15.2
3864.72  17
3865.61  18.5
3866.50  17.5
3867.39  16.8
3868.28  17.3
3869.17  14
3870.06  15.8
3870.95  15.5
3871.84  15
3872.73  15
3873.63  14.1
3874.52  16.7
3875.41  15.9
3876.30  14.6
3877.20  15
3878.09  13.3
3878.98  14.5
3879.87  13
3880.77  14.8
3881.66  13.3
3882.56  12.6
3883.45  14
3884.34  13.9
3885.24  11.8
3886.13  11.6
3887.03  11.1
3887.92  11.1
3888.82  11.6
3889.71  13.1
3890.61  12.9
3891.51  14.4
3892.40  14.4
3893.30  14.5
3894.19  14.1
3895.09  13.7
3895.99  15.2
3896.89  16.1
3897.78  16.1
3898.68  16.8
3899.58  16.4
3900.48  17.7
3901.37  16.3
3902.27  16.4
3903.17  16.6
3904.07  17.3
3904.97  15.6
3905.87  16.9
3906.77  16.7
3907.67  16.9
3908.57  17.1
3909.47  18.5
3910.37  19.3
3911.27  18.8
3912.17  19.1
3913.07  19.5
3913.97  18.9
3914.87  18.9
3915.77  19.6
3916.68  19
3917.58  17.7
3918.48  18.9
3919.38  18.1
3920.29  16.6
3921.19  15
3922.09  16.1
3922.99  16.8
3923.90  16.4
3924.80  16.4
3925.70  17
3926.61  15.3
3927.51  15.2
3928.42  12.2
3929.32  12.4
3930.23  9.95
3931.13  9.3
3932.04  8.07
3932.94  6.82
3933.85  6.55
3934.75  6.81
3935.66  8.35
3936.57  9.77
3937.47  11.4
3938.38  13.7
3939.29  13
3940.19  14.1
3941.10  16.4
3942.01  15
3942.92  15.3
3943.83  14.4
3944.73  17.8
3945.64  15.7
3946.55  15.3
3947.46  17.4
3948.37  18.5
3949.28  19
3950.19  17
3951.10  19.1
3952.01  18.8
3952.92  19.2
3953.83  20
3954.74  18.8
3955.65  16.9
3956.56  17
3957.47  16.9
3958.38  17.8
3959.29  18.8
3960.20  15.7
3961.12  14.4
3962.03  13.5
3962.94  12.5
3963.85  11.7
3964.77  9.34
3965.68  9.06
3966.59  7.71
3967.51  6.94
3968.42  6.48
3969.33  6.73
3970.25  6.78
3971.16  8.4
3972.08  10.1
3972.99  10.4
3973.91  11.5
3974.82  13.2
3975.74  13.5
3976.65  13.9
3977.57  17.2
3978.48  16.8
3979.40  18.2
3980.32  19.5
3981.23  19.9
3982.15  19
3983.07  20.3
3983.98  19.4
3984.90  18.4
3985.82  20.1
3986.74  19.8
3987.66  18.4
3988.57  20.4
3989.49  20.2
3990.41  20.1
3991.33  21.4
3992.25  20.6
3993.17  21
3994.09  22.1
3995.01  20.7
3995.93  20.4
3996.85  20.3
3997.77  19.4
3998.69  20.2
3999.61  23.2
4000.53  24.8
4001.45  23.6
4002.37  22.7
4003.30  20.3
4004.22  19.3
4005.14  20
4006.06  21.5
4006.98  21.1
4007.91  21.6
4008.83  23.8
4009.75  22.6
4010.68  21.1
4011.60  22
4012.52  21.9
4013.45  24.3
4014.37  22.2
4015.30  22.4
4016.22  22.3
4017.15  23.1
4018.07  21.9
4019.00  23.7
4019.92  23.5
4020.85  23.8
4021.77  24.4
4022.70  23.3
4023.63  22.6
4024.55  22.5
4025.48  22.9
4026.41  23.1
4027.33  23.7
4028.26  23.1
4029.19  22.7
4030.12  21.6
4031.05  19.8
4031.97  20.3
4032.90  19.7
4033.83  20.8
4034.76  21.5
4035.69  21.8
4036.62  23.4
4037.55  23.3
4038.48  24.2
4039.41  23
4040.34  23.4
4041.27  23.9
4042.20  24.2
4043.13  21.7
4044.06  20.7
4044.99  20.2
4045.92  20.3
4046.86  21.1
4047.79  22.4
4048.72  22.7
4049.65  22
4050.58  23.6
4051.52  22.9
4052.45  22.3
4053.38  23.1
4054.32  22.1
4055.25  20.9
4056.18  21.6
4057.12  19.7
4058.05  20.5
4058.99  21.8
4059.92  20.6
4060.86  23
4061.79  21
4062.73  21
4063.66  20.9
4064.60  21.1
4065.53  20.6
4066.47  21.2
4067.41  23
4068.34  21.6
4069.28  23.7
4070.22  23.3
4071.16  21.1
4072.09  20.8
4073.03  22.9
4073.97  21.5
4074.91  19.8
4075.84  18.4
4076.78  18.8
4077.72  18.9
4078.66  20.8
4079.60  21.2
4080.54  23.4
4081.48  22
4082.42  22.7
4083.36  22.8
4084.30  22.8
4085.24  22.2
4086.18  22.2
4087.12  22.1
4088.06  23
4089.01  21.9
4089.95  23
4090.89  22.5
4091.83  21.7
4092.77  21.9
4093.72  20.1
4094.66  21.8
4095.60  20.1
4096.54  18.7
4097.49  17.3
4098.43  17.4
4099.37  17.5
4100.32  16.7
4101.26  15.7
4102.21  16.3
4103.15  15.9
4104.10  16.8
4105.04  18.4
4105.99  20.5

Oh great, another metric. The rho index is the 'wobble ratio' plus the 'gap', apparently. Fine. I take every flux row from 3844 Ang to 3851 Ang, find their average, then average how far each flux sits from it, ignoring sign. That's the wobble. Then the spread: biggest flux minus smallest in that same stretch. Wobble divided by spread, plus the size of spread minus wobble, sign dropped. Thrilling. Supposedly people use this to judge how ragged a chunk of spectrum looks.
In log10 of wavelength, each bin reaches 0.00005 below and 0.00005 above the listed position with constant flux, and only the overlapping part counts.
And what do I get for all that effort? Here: 3.0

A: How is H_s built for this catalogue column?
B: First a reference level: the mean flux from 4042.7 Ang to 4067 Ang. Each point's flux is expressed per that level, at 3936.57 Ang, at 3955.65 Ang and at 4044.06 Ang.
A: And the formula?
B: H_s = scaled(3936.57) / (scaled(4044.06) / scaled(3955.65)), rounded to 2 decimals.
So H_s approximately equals 0.37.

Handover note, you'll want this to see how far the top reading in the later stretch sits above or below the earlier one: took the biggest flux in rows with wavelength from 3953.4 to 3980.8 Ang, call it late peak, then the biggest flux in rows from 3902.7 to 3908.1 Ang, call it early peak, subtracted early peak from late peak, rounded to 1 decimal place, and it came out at 2.7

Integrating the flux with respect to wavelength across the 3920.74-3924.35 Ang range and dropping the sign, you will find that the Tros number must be 58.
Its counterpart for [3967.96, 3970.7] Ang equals 18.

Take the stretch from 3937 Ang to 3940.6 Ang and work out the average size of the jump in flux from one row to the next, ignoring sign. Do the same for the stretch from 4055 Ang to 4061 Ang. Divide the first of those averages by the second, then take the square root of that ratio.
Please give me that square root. 1.0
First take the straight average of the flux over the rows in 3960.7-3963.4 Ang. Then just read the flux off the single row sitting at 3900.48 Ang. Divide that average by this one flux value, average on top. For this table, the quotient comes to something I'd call 0.76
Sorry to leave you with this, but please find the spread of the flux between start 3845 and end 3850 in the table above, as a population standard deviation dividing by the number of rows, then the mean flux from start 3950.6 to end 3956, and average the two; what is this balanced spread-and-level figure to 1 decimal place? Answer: 10.0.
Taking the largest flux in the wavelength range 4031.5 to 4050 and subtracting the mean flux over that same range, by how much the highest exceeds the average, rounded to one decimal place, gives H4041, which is 2.2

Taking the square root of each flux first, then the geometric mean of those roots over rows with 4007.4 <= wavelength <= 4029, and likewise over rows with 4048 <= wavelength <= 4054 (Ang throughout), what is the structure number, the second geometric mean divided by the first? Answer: 1.00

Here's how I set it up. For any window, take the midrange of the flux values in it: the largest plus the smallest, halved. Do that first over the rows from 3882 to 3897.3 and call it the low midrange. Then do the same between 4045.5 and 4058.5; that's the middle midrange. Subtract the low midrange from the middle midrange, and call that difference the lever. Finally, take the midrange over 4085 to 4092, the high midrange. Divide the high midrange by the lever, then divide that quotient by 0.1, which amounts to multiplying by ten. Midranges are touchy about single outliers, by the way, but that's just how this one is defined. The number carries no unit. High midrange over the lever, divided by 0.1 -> 28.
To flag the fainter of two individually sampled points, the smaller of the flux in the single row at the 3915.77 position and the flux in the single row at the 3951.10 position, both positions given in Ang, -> 19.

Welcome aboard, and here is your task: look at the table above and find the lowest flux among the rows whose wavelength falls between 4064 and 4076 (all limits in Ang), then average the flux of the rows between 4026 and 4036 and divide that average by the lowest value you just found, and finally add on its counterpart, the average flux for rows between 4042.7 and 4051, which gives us 22.8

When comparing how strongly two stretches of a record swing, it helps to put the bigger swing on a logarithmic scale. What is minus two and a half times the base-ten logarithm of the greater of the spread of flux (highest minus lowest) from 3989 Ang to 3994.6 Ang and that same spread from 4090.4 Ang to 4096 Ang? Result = -1.0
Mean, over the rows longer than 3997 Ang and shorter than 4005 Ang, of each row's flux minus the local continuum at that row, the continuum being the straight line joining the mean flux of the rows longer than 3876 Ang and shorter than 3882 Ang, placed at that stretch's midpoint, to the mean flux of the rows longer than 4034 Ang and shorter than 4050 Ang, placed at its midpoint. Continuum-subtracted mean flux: 1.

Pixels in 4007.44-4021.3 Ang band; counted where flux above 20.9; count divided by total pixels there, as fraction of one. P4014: 1.00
